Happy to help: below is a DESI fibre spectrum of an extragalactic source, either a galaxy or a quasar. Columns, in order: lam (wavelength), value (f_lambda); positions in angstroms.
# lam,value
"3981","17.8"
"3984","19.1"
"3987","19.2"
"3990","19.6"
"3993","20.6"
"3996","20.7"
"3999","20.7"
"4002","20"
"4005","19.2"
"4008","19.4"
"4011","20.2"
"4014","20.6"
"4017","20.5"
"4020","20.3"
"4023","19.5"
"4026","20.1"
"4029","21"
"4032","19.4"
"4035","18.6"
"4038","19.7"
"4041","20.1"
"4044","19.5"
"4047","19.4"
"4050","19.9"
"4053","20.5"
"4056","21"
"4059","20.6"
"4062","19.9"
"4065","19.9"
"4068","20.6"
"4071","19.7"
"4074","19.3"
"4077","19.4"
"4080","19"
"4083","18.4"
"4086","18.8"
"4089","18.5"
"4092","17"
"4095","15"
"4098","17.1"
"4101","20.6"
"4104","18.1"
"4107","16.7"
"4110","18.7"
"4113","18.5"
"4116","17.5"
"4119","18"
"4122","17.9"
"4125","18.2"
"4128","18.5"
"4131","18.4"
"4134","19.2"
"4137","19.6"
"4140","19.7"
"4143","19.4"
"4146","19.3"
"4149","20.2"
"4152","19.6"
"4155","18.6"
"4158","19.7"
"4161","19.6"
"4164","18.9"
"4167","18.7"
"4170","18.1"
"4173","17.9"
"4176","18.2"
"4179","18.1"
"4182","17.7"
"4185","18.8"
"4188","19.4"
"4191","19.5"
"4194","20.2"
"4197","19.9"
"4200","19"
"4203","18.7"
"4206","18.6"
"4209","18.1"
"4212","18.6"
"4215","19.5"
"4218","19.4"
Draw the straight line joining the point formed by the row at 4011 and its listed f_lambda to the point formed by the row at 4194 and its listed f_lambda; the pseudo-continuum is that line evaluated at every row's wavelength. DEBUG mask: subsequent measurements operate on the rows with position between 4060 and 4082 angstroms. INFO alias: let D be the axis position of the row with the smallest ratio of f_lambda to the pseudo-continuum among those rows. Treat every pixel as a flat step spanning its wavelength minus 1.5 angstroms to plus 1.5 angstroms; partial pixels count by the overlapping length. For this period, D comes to 4080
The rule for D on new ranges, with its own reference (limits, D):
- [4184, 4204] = 4203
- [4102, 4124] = 4107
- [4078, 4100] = 4095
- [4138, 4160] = 4155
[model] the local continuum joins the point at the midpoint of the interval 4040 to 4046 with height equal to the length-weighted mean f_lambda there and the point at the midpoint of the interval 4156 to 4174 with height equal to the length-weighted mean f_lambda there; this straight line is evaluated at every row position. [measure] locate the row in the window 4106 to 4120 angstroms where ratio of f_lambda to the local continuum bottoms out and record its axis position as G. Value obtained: 4107 angstroms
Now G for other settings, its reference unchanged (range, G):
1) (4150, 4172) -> 4170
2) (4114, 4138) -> 4116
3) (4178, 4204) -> 4182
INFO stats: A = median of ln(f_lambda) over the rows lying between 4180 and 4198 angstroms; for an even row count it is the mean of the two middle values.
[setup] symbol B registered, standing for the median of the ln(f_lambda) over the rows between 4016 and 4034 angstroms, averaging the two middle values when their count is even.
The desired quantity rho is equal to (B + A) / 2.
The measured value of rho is 2.99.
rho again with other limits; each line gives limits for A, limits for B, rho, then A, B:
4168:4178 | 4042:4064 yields 2.94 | 2.90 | 2.99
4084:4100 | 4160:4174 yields 2.88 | 2.84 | 2.93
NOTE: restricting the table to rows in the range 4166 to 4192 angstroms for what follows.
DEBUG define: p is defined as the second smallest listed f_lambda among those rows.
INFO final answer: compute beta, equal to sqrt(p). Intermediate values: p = 17.9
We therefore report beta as 4.23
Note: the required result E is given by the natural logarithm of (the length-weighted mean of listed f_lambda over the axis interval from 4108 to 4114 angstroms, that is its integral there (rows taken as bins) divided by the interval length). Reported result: 2.92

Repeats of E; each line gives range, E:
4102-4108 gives 2.87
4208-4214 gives 2.92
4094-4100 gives 2.80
